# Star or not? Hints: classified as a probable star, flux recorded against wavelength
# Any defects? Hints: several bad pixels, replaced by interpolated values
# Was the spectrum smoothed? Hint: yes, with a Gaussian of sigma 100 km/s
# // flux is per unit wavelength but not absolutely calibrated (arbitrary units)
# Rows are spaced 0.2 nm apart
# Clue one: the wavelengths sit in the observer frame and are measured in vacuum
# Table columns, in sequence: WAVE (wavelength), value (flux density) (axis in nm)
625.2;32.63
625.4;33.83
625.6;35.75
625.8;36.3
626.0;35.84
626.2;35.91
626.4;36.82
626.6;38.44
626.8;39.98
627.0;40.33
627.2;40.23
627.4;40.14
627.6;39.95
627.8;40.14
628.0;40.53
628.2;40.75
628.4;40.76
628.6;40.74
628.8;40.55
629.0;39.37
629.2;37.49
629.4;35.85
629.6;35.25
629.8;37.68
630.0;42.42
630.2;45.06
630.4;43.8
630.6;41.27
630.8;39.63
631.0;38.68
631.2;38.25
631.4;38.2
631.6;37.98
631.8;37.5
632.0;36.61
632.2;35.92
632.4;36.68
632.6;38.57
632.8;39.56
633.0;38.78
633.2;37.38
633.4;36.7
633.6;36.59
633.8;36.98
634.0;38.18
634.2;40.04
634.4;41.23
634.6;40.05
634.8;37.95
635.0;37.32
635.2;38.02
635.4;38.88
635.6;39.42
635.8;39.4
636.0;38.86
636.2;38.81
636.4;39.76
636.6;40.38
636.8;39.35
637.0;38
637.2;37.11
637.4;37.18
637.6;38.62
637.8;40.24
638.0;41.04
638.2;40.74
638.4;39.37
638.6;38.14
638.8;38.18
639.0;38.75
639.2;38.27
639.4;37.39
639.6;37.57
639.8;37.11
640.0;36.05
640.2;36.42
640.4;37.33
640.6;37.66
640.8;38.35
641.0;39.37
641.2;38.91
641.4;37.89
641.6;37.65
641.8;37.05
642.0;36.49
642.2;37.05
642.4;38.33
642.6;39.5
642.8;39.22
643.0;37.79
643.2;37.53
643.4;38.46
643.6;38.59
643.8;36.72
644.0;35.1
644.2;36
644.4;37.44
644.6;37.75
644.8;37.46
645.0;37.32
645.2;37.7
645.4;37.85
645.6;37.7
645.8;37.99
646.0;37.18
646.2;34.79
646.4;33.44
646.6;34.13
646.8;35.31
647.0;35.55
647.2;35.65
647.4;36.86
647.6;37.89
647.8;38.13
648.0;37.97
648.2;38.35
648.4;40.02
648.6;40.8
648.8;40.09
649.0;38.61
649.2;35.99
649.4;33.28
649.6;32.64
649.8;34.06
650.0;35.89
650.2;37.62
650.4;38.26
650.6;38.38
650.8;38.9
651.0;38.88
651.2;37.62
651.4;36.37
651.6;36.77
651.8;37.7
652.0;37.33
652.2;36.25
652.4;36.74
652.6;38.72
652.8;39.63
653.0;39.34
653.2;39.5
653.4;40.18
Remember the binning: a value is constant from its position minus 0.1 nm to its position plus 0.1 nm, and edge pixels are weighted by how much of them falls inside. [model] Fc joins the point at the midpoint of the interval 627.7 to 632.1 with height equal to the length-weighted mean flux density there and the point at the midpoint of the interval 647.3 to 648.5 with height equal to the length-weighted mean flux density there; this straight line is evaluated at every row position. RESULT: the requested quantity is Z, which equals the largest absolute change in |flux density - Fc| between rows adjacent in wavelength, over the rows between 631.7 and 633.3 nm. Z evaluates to 1.9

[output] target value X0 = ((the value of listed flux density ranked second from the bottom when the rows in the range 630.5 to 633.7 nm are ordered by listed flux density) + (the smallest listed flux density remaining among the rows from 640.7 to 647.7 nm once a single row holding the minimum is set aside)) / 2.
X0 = 35.4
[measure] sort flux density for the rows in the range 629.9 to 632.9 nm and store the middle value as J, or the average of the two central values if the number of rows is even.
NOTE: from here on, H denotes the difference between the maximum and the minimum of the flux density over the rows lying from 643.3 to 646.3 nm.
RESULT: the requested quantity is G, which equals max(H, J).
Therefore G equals 38.57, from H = 4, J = 38.6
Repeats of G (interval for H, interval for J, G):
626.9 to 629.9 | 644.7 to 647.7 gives 37.18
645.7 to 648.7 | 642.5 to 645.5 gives 37.70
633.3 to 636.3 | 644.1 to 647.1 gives 37.32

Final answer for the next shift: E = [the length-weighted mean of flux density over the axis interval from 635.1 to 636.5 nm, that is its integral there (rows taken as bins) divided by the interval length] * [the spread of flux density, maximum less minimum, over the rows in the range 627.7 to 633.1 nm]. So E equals 383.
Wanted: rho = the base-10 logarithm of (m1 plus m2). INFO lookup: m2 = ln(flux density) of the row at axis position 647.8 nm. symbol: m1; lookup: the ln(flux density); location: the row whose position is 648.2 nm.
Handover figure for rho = 0.863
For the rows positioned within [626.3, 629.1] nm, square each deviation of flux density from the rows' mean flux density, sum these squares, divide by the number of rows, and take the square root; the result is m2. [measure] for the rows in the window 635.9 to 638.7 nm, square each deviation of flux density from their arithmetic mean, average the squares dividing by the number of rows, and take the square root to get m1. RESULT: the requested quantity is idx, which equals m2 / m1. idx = 0.9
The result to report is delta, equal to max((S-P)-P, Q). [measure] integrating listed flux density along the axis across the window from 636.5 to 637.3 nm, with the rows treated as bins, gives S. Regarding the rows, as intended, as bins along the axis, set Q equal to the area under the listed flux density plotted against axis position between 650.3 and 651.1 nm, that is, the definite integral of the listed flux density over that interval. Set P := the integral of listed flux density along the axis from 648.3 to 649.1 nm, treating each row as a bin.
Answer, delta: 30.9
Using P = 31.9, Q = 30.9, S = 31.0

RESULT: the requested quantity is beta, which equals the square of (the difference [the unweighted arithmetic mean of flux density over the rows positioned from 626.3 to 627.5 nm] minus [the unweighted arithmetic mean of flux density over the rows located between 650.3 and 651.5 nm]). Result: 1.6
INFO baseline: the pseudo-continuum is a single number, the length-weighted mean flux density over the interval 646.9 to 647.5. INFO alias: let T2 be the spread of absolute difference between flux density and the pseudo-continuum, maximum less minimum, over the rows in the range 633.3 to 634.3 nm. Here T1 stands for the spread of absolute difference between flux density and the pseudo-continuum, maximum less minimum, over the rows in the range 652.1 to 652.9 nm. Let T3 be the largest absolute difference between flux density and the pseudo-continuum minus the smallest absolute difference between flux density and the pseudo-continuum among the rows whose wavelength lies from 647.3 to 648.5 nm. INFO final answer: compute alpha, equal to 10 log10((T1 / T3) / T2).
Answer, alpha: -5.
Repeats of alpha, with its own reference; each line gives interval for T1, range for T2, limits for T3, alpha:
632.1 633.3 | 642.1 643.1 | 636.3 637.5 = -4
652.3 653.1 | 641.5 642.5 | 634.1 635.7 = -4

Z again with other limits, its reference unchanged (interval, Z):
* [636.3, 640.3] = 1.5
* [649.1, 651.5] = 2.7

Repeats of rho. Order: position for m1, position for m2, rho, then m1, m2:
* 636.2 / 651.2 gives 0.863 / 3.66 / 3.63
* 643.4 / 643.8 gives 0.861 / 3.65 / 3.60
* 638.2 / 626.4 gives 0.864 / 3.71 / 3.61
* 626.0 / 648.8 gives 0.862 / 3.58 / 3.69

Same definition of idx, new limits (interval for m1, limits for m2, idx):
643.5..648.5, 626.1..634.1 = 1.4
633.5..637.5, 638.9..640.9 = 0.6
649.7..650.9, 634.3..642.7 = 0.7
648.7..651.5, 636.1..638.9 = 0.6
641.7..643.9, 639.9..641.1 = 1.2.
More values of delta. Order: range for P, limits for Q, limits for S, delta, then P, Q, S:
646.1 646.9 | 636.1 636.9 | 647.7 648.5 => 31.7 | 27.5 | 31.7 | 30.9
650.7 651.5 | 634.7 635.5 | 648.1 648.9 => 30.4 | 30.4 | 30.4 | 31.9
